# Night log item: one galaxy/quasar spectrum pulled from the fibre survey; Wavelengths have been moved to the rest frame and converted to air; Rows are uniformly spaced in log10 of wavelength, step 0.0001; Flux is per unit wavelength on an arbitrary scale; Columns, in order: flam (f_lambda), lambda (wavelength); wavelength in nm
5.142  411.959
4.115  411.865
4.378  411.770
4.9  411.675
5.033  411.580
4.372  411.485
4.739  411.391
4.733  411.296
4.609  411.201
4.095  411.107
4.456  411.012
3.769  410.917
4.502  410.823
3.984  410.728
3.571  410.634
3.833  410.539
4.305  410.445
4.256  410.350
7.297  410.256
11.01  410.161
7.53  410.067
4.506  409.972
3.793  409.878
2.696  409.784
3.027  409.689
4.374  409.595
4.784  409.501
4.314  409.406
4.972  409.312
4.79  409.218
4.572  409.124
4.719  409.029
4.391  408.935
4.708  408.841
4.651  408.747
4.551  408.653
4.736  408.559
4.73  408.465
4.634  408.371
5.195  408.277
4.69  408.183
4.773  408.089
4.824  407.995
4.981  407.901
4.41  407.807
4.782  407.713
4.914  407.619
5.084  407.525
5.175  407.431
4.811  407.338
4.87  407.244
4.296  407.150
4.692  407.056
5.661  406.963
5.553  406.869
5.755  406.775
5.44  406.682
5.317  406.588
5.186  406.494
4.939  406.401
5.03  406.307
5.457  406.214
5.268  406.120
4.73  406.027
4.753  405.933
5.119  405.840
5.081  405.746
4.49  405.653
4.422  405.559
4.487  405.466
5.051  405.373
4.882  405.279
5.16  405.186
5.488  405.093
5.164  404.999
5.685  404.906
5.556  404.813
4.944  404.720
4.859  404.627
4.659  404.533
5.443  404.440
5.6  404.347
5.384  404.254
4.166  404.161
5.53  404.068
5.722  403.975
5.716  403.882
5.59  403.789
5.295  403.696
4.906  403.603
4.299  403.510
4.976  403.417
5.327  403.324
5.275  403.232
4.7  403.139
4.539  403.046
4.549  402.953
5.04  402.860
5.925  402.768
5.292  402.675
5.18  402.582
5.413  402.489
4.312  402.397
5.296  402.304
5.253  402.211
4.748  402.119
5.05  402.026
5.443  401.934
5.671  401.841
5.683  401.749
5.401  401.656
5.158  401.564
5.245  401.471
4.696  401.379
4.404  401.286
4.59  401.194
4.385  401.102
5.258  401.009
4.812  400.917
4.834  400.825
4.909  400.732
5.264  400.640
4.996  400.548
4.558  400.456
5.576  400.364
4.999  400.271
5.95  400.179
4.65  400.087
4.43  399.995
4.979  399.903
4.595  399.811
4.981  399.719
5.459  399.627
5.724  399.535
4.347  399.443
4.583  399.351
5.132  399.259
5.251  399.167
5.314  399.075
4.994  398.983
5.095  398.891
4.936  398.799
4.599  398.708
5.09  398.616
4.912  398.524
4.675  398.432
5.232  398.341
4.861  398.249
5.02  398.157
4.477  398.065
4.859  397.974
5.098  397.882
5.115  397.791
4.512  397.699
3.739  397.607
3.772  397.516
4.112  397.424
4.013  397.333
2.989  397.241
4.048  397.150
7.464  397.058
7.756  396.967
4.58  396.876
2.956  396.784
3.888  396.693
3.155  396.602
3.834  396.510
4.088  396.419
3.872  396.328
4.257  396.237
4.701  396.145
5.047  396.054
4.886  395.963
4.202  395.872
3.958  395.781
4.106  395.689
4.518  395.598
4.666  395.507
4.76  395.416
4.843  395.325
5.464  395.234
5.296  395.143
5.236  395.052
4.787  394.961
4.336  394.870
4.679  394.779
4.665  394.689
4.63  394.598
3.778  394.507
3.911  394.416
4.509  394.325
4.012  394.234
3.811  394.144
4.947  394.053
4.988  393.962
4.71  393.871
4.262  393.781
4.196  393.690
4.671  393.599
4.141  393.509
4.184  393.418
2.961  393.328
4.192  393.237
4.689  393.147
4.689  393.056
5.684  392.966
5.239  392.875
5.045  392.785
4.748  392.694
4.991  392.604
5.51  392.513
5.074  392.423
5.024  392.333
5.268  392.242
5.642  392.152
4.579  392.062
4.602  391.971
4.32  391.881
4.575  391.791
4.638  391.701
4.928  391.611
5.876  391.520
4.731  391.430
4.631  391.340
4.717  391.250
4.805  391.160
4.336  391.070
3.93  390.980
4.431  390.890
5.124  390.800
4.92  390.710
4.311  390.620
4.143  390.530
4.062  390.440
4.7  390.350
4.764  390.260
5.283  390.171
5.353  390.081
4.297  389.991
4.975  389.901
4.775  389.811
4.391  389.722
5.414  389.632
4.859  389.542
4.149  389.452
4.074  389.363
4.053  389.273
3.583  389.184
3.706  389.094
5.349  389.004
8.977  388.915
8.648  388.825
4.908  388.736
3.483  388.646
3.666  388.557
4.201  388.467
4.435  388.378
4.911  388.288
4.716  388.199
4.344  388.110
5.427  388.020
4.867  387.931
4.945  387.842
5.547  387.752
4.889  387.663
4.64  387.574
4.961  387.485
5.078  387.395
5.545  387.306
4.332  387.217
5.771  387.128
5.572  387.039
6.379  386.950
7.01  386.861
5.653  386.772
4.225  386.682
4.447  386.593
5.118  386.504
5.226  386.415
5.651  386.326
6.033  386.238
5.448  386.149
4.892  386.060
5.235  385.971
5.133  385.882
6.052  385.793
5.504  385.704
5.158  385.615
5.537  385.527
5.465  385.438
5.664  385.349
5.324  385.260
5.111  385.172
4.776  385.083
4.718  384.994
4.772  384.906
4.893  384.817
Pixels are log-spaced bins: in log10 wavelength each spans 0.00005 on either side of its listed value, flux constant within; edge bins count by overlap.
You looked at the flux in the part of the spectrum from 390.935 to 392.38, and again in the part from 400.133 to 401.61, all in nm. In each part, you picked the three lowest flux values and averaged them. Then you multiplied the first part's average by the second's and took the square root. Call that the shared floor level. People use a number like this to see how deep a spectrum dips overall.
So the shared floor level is 4.3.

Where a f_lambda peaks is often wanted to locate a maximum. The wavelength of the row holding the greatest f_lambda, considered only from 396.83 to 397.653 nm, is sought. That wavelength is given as 396.967 nm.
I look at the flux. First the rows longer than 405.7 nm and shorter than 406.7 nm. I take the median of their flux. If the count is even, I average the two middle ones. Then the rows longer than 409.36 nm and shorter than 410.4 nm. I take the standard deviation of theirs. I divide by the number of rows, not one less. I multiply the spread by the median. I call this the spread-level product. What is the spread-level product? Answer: 11.9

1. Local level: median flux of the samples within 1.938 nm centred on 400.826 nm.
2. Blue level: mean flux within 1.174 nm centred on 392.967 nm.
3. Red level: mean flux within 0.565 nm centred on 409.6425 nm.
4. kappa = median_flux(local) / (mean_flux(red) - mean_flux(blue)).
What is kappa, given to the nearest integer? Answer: -6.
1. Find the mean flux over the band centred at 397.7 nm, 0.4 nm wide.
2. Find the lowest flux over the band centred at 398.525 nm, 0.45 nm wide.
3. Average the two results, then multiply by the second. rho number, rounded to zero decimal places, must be 21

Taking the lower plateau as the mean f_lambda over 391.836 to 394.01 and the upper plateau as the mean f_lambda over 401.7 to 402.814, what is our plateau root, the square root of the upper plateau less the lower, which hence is 0.74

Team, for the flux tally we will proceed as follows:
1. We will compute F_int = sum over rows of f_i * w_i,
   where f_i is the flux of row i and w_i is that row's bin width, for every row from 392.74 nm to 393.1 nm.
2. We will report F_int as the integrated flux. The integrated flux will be 1.9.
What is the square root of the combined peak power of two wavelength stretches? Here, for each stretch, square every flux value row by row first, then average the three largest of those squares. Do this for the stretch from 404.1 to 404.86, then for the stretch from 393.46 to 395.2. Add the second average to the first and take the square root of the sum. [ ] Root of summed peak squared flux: 7.6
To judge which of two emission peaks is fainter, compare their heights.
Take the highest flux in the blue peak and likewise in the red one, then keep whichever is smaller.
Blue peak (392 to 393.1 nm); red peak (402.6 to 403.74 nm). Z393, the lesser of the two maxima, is 5.68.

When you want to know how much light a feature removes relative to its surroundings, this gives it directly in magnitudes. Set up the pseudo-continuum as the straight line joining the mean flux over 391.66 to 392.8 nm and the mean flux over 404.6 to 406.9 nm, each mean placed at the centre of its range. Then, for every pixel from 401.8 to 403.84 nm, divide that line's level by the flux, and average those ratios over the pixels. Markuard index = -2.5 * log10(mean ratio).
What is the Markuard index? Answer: 0.00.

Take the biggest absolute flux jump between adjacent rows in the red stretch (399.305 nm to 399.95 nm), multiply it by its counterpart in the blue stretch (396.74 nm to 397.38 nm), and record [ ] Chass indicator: 4.7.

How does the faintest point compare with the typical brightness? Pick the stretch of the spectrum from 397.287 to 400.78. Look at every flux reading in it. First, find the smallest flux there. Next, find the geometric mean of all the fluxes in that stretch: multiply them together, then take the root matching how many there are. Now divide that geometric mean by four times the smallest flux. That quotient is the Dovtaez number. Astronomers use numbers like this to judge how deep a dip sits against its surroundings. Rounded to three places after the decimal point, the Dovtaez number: 0.324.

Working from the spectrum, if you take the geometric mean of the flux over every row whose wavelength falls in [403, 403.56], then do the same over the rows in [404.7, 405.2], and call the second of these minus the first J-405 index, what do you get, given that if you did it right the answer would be 0.49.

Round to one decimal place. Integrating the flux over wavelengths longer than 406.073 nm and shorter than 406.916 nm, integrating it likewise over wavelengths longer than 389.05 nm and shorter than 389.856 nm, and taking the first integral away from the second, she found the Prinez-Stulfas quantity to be -1.0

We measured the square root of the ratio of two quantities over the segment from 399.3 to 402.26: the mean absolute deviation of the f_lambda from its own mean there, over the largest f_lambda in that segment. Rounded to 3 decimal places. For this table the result 0.248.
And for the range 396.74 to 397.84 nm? 0.376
